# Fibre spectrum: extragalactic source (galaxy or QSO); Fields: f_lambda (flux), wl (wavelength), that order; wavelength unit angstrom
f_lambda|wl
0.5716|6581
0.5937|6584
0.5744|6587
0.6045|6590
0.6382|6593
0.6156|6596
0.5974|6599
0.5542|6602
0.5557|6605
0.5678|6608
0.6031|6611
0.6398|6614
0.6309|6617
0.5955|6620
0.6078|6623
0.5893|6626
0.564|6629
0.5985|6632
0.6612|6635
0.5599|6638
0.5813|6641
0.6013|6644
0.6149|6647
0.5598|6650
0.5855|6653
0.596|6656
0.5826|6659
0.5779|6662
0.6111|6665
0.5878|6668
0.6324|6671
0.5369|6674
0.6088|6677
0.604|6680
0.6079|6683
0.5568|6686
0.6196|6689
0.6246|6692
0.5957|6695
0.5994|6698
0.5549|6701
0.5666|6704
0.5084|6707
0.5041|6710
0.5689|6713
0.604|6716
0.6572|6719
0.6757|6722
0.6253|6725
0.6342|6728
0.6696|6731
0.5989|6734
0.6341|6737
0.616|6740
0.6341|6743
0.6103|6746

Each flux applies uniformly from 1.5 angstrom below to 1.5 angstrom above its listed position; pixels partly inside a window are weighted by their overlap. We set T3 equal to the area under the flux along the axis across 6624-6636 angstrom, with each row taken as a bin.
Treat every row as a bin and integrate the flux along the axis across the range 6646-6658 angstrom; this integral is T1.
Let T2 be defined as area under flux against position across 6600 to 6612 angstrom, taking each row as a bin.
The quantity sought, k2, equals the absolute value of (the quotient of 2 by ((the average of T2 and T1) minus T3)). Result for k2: 7.5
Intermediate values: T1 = 7.05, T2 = 6.8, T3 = 7.21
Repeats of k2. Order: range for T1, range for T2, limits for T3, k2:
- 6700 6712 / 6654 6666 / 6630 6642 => 4.5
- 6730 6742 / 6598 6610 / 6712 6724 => 5.5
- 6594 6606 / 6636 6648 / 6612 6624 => 5.4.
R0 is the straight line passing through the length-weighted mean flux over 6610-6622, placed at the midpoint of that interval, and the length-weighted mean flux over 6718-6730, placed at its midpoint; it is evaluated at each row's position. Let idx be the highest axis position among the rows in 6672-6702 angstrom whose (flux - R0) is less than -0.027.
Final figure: 6701 angstrom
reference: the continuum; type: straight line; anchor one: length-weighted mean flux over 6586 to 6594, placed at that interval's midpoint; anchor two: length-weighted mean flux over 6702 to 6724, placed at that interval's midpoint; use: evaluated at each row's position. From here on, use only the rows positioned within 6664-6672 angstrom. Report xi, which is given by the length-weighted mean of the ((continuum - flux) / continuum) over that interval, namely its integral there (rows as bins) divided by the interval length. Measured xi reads -0.03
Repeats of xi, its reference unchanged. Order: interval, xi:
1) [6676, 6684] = -0.03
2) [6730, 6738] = -0.09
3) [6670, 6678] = 0.00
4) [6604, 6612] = 0.05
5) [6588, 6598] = -0.02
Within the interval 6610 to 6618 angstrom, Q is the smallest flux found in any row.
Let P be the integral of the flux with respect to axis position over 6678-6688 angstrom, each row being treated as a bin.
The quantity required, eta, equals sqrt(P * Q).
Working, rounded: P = 5.9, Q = 0.6031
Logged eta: 1.89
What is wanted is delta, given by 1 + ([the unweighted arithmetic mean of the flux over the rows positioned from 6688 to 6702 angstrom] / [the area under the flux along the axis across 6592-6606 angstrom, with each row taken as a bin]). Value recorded 1.07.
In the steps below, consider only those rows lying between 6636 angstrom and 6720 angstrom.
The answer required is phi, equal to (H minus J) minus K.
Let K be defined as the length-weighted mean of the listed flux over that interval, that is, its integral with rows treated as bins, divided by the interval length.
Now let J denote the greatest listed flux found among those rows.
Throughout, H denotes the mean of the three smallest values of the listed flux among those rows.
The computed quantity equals -0.73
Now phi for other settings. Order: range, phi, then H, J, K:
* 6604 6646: -0.70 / 0.560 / 0.6612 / 0.598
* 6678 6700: -0.64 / 0.584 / 0.6246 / 0.600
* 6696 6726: -0.74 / 0.522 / 0.6757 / 0.586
